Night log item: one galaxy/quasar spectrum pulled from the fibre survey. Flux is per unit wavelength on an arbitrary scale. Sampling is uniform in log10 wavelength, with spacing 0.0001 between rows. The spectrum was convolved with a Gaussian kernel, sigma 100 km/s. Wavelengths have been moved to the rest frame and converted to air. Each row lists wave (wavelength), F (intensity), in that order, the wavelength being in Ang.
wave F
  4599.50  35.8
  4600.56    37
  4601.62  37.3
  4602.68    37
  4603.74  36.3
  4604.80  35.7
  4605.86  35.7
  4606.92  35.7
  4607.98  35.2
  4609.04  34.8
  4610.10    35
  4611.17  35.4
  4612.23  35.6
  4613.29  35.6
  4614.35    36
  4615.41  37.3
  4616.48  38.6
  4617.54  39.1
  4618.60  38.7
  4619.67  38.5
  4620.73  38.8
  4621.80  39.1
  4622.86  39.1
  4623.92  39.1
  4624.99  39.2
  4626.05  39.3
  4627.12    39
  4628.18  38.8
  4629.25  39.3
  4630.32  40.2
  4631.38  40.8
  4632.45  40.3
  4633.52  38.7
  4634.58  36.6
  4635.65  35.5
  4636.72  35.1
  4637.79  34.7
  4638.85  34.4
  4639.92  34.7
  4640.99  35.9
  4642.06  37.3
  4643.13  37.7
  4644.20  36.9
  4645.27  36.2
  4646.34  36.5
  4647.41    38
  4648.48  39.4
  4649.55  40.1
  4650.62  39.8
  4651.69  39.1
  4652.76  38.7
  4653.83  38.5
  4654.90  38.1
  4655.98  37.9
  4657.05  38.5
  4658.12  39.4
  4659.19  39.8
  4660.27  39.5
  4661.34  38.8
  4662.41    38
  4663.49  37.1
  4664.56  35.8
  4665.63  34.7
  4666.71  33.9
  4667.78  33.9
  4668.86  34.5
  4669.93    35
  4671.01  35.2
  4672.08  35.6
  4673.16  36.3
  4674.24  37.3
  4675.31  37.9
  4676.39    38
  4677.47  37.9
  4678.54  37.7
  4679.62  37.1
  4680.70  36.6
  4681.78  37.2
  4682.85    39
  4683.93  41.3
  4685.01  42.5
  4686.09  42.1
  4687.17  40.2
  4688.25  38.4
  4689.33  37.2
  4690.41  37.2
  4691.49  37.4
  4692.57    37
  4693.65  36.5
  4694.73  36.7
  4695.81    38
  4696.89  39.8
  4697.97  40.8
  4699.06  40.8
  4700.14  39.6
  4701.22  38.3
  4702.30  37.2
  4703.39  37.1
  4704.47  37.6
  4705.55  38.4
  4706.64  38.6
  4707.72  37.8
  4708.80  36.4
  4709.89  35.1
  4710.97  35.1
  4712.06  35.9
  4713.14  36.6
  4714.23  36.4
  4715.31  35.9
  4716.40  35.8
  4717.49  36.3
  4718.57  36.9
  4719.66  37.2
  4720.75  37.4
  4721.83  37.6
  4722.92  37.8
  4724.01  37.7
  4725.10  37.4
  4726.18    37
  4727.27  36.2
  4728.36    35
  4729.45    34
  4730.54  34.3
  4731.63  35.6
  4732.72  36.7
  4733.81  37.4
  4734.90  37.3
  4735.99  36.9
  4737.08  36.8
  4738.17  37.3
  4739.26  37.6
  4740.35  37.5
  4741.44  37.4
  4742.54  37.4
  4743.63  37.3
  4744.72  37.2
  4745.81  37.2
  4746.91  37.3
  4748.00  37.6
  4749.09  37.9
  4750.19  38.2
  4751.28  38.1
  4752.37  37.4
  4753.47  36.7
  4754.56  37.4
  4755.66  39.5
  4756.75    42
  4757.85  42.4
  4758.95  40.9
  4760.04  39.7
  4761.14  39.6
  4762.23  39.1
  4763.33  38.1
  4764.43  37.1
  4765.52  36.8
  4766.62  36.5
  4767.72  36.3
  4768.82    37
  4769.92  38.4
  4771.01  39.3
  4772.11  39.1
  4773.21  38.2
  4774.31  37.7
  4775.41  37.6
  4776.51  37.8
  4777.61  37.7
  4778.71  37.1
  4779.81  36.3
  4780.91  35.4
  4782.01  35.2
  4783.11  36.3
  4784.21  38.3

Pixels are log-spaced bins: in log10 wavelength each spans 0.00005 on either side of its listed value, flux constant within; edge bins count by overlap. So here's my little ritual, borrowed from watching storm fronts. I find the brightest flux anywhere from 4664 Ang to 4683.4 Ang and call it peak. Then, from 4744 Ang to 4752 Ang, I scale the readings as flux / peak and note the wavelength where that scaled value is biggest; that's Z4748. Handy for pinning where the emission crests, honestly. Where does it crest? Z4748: 4750.19 Ang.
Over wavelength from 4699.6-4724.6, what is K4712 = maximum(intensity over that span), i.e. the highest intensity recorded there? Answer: 39.6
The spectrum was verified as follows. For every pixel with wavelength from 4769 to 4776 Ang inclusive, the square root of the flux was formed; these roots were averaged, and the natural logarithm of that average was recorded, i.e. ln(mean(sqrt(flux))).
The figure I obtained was 1.82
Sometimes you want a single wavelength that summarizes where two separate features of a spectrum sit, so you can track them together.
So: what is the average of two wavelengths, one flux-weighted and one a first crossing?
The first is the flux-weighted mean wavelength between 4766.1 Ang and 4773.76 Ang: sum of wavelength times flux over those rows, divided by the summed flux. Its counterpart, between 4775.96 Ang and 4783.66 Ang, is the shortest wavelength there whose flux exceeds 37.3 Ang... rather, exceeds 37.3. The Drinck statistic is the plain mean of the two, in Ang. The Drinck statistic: 4773.2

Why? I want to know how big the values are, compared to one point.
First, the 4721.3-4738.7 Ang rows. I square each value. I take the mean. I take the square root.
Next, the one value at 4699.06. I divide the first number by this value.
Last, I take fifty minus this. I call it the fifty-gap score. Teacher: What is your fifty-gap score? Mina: 49.1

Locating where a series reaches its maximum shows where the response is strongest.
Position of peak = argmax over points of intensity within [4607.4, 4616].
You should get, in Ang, 4615.41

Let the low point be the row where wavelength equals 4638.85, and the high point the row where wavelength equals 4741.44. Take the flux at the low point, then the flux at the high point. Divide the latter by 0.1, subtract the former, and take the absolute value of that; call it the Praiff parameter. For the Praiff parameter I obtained 339.6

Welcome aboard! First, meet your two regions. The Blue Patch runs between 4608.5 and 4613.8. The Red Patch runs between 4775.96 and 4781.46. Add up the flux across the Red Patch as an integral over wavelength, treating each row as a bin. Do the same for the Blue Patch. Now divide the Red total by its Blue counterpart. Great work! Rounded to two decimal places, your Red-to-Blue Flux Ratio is 1.08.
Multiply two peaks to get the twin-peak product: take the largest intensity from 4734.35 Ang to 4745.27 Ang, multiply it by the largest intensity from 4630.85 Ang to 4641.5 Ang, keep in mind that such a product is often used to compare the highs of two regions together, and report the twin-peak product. 1534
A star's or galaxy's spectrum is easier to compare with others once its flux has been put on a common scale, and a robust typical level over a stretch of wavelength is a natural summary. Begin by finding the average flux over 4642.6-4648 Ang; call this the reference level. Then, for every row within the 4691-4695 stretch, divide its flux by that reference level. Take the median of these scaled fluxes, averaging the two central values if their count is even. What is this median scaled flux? 0.99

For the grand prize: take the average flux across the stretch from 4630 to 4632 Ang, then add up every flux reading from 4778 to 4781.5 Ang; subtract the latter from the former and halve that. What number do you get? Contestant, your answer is -34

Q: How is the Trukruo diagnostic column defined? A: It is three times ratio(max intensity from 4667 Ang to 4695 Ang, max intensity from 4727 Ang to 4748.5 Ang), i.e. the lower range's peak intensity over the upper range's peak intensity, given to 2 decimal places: 3.39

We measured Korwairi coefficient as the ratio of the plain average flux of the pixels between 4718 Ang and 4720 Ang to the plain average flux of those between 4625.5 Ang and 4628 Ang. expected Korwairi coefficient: 0.95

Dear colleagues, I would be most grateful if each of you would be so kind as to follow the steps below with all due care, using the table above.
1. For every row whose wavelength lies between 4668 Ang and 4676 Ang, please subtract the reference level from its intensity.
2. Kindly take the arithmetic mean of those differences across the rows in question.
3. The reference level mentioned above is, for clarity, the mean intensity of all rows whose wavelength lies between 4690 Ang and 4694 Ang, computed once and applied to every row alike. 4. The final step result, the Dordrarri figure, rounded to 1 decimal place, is -1.1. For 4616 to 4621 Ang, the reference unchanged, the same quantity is 1.7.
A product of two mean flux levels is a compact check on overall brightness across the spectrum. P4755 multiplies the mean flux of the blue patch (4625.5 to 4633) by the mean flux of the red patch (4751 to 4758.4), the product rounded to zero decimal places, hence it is 1550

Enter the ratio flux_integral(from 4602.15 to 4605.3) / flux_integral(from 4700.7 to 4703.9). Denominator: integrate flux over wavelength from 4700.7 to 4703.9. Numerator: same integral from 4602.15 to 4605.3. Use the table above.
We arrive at 0.95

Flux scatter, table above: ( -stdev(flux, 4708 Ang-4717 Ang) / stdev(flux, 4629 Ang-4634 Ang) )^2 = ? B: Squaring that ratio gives 0.5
